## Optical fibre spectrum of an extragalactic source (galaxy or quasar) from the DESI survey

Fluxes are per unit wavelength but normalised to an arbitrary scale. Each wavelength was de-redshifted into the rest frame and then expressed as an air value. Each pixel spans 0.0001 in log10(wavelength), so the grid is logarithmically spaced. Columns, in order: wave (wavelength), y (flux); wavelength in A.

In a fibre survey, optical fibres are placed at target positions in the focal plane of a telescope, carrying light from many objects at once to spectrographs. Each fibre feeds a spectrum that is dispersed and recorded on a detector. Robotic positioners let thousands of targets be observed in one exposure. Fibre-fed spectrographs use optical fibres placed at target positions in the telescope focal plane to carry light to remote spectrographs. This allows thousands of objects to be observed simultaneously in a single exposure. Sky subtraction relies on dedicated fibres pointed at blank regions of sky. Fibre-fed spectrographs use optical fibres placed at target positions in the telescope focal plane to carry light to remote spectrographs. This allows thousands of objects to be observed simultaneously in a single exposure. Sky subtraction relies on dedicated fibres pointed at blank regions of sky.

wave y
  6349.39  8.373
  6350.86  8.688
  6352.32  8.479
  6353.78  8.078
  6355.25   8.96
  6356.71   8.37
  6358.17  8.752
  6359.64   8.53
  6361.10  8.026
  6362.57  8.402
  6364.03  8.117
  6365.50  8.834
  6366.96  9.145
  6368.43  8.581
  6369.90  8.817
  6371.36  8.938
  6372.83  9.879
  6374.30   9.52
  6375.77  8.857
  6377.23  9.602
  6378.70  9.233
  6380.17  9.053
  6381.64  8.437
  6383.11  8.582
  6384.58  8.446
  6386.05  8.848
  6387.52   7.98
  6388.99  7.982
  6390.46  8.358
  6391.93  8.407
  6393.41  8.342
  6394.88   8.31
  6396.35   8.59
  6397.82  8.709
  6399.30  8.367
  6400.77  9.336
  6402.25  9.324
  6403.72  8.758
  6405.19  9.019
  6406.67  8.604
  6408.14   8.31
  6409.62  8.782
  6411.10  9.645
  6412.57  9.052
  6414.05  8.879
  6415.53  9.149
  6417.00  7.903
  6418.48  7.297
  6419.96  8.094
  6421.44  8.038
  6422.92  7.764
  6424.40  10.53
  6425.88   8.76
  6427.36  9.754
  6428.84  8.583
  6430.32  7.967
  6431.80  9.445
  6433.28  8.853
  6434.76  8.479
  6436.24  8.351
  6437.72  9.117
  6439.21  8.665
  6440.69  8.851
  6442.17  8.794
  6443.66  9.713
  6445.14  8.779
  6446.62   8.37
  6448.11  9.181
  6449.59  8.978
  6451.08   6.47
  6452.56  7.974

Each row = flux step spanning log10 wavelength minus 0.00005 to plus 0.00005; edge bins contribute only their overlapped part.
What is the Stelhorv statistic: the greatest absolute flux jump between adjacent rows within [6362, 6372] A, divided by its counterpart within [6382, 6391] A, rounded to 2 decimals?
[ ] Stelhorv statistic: 0.83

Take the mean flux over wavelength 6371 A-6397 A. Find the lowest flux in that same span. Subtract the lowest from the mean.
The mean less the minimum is 0.76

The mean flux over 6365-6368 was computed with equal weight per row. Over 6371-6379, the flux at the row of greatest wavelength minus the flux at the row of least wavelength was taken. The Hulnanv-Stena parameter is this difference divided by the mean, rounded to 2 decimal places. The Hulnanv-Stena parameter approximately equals 0.03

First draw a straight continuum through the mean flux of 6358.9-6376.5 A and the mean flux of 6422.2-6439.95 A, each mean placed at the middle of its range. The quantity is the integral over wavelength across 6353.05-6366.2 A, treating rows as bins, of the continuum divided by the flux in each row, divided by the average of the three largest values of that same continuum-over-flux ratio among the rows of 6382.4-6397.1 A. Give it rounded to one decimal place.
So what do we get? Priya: 12.6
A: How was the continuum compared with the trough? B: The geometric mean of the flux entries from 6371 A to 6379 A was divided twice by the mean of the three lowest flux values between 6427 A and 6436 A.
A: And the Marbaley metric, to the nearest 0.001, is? 0.134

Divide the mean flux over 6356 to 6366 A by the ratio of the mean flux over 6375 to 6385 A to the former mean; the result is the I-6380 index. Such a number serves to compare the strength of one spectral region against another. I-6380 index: 8.0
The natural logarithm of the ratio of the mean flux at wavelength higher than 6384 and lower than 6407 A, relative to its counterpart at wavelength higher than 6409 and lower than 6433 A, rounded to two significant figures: -0.016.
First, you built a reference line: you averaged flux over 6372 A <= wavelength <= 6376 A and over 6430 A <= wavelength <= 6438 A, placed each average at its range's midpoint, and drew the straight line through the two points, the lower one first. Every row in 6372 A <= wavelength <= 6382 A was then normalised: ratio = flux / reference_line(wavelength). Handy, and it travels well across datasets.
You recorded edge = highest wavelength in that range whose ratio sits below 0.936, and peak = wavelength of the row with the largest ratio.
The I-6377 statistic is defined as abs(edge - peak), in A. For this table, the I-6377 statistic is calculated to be 8.8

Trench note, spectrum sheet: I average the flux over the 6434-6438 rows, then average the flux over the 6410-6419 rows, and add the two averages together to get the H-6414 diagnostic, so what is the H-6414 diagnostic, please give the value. 17.3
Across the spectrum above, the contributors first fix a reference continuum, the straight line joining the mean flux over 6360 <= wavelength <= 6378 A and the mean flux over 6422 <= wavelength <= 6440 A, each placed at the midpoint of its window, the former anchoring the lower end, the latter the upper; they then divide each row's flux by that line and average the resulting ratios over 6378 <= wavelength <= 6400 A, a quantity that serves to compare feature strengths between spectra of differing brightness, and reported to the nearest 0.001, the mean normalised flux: 0.958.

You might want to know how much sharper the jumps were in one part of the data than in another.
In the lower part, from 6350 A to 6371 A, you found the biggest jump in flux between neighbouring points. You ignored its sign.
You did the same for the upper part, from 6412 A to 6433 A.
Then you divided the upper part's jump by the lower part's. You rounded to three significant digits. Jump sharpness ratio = 3.14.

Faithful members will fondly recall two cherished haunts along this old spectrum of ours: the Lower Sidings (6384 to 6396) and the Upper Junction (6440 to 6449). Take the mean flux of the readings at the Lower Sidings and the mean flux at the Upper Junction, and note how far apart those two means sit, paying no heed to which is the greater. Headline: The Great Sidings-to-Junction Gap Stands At 0.61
